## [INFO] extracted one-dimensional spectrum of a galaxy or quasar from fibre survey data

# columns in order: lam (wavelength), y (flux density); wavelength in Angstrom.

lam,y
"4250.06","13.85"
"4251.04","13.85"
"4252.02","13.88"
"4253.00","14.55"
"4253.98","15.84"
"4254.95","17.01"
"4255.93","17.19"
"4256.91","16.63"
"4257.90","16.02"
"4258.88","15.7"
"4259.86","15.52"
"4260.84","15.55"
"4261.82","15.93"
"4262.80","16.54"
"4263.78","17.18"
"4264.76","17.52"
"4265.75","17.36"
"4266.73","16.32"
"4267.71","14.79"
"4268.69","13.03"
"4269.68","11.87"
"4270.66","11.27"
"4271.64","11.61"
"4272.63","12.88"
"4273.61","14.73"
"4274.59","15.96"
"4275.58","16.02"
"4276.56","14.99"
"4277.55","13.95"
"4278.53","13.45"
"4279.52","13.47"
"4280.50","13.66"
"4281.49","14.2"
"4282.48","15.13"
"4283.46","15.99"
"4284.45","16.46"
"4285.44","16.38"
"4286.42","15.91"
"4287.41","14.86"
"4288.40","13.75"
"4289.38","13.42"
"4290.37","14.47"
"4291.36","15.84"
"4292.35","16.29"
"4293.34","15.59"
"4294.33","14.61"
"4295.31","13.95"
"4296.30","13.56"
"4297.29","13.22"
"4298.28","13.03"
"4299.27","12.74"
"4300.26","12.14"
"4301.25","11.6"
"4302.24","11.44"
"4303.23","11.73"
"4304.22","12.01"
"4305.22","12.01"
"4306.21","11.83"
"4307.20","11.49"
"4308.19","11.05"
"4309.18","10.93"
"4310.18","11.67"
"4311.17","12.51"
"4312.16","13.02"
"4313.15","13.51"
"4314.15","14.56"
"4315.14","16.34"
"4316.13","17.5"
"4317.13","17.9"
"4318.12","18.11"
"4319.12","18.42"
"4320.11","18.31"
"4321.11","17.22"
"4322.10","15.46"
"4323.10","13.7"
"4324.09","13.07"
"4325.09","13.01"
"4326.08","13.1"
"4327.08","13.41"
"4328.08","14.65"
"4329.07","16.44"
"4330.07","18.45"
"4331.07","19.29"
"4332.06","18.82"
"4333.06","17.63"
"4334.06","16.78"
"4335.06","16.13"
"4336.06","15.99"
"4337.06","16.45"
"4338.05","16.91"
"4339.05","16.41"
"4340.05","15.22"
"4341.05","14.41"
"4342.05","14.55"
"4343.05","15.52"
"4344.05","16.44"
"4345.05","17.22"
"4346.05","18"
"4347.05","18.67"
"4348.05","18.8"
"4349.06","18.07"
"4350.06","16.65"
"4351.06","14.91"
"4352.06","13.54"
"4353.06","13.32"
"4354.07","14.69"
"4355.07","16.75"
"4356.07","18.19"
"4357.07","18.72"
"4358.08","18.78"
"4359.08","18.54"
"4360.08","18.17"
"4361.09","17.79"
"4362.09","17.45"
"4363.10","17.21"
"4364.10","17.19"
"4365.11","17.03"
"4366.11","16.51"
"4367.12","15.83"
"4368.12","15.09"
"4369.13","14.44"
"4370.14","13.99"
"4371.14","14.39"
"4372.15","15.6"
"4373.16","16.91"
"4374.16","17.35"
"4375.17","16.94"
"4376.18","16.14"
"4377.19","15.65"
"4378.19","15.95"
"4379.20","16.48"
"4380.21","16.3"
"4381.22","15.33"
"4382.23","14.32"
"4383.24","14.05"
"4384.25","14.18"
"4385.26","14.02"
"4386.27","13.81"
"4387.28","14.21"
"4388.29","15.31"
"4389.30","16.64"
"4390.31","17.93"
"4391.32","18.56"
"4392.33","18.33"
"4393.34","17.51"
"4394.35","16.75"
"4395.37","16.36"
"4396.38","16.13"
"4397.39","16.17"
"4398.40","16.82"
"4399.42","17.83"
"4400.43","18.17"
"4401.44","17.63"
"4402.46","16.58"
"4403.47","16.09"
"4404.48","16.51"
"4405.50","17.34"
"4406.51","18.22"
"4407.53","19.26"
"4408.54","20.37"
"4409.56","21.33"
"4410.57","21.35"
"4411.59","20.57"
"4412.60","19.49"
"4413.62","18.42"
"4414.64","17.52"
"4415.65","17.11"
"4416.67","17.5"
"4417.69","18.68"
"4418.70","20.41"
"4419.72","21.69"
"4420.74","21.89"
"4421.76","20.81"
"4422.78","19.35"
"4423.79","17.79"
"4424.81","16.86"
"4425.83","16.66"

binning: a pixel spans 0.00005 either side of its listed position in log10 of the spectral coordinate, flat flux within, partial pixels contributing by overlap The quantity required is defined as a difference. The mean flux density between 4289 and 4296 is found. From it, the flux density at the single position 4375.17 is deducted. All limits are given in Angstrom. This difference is -2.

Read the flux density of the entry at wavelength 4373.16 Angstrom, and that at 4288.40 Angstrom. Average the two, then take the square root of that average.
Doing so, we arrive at 3.92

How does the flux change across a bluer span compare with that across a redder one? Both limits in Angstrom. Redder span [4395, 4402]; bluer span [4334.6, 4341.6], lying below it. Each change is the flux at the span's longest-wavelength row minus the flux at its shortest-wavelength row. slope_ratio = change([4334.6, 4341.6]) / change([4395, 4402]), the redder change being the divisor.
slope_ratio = -1.4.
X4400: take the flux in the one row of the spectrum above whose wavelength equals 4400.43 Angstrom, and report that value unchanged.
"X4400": 18.17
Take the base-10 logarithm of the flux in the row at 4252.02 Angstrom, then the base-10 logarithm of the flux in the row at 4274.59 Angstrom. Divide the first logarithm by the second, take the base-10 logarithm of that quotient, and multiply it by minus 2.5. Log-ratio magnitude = 0.06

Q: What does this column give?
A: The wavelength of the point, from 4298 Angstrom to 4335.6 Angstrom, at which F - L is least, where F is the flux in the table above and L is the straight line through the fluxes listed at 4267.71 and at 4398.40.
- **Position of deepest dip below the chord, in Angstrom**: 4309.18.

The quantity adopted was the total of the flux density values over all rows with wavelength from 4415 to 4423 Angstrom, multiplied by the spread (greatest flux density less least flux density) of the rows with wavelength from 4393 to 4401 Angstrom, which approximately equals 321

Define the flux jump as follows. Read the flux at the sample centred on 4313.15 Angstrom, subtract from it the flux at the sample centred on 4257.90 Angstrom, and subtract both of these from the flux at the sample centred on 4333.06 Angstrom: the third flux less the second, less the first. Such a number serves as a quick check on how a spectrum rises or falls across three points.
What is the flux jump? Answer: -11.9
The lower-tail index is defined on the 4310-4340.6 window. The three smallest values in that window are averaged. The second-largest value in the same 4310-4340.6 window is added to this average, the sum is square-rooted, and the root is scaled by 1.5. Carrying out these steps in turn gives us 8.4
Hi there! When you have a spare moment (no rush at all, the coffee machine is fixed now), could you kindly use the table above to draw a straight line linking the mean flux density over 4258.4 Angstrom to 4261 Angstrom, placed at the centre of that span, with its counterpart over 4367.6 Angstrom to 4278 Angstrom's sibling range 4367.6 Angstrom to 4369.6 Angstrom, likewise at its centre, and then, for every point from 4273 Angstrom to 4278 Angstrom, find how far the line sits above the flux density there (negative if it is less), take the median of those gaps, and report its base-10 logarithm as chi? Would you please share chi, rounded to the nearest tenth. -0.3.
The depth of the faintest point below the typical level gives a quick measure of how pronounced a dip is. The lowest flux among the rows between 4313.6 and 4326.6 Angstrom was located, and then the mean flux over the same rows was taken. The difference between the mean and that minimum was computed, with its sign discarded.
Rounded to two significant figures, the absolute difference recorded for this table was 2.9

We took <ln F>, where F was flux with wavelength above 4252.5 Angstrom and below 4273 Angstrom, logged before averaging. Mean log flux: 2.72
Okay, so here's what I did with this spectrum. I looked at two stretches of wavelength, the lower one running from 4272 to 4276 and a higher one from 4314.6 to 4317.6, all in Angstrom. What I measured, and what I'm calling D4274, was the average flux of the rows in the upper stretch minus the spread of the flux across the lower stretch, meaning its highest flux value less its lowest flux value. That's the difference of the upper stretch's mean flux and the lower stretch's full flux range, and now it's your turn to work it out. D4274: 14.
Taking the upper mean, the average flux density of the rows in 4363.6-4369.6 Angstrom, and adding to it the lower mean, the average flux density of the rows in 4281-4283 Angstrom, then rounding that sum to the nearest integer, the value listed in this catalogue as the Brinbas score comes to 31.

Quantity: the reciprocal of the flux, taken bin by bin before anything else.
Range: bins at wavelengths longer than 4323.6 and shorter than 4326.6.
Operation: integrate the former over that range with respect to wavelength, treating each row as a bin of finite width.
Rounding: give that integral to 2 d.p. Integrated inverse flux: 0.23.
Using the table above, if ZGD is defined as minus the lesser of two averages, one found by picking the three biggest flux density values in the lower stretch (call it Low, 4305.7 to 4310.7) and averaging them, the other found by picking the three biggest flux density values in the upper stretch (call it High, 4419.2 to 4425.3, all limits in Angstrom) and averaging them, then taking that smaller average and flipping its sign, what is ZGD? -11.7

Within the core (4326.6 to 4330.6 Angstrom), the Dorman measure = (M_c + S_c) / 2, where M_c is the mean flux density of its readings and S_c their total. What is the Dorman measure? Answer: 39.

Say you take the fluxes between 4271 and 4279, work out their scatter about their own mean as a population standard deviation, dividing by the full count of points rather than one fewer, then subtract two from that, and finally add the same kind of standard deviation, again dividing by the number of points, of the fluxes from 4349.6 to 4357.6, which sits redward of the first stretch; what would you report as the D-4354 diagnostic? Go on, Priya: 1.3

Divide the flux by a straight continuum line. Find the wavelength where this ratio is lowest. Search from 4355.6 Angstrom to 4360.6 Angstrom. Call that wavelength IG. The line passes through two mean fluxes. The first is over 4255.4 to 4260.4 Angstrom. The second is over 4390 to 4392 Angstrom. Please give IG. 4360.08 Angstrom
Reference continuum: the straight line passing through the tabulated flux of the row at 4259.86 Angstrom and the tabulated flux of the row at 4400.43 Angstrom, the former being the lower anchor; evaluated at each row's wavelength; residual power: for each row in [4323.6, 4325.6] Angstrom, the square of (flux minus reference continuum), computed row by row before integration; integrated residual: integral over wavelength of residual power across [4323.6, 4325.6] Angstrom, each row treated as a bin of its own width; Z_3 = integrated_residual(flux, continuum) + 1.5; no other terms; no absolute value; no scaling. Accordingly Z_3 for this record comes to 29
